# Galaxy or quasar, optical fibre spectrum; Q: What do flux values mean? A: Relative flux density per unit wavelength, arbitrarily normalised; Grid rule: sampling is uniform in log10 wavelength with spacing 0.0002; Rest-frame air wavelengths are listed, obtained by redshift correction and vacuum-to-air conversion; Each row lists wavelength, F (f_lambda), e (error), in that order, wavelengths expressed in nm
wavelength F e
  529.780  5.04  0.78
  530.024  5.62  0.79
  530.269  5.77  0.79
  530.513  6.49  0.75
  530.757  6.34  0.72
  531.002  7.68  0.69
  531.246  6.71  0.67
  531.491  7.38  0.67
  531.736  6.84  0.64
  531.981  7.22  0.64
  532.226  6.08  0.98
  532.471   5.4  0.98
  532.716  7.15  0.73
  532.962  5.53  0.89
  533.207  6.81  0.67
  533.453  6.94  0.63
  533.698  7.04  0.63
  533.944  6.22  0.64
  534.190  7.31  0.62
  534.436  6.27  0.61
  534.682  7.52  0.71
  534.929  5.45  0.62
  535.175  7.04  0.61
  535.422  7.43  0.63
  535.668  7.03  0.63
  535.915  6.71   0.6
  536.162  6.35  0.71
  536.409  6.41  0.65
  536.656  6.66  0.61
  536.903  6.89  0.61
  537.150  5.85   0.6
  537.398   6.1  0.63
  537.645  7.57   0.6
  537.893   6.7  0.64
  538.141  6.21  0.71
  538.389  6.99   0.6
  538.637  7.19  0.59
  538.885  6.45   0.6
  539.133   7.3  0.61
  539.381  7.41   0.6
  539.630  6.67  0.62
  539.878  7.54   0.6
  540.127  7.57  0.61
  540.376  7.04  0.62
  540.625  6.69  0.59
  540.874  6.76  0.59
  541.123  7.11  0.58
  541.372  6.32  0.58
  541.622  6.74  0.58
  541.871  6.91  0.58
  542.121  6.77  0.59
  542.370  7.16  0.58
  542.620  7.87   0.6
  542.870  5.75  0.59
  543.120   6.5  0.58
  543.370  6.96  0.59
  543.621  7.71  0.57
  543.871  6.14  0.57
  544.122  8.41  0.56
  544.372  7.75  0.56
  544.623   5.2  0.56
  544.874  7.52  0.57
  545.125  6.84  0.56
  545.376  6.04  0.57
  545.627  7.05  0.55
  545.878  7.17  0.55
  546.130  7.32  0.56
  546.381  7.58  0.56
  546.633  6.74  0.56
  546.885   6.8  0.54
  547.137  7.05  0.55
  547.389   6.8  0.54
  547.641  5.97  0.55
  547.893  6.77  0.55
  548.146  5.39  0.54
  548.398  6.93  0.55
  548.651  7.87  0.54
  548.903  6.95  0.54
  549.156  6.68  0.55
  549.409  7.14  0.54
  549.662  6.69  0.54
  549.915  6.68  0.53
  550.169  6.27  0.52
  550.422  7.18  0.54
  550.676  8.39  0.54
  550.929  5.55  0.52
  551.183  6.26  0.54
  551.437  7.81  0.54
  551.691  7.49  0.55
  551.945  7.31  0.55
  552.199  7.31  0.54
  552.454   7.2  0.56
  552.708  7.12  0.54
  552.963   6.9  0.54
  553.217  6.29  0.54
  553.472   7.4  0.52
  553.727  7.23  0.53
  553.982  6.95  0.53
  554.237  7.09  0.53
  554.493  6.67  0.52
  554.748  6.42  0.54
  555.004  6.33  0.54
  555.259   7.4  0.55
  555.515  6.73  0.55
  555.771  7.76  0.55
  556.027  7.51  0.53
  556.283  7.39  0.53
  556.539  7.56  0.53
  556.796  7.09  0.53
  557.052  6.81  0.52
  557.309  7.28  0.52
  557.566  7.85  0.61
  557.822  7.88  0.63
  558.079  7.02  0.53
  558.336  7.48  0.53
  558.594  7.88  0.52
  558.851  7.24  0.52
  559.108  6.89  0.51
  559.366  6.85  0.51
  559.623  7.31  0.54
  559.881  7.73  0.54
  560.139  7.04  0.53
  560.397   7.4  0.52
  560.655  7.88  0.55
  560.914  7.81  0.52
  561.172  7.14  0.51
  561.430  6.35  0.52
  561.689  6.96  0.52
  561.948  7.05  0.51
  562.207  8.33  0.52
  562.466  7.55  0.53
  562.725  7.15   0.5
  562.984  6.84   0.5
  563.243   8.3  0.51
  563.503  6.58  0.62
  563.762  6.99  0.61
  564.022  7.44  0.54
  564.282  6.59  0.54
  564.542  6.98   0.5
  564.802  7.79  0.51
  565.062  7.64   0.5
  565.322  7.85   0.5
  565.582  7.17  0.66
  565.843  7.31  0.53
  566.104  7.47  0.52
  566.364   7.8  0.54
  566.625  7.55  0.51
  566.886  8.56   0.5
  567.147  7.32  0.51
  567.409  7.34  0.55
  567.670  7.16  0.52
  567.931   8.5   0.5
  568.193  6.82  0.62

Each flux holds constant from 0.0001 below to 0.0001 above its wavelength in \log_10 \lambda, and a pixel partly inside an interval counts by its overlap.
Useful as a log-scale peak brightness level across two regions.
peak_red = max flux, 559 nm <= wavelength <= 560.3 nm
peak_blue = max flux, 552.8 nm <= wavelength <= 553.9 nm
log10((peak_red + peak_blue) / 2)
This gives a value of 0.879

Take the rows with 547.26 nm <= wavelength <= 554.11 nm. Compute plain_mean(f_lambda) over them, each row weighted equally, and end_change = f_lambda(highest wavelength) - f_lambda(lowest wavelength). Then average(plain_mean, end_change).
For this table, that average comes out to 3.53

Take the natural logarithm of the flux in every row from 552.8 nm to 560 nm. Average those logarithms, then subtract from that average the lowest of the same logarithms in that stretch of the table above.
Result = 0.13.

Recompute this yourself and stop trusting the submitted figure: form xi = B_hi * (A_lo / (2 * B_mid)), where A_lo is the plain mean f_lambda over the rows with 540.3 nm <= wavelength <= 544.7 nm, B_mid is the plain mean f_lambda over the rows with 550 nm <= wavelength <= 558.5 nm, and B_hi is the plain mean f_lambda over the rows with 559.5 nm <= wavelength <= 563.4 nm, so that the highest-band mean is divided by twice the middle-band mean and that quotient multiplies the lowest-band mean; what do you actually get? 3.57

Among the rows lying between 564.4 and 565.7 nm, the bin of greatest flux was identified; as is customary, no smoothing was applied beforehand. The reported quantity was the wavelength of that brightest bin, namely 565.322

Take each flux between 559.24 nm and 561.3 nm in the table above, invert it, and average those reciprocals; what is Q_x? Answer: 0.136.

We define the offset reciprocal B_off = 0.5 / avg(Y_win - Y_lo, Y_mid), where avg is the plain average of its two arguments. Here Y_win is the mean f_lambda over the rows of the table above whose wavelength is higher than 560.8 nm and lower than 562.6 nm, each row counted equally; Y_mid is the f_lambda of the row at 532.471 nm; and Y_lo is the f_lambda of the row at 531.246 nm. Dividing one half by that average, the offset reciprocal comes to 0.167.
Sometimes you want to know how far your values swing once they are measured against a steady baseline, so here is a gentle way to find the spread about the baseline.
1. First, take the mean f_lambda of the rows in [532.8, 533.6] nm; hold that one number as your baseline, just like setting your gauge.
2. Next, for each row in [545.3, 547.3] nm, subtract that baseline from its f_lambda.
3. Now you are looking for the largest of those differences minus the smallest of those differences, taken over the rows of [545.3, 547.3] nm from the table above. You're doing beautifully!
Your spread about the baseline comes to 1.5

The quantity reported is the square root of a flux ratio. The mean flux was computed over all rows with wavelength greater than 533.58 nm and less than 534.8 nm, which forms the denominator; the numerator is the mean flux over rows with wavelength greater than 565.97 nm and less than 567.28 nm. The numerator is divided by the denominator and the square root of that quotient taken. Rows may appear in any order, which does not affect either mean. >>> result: 1.06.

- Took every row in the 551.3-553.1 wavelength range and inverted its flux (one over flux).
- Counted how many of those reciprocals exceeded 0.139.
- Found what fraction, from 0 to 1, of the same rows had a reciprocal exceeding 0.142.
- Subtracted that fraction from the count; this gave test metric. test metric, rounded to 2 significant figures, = 1.9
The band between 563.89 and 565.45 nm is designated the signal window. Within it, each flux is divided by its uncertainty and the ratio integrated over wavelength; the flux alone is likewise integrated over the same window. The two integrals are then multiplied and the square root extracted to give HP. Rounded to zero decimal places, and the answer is 16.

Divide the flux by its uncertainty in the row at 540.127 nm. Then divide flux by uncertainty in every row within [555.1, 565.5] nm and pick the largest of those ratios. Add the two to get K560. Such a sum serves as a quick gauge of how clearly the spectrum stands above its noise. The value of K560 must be 29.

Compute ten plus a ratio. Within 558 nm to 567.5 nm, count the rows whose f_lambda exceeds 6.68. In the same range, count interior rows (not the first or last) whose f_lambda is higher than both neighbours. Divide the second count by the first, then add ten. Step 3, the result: 10.3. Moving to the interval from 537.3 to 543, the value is 10.4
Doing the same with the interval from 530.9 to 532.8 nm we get 10.3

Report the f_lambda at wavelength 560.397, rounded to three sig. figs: 7.40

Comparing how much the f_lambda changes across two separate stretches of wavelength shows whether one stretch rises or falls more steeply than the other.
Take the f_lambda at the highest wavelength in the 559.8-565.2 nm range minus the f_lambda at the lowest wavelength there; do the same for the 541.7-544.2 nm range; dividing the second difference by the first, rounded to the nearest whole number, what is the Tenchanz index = -17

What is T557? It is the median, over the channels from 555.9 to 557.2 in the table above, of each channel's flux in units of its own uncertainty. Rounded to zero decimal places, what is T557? 14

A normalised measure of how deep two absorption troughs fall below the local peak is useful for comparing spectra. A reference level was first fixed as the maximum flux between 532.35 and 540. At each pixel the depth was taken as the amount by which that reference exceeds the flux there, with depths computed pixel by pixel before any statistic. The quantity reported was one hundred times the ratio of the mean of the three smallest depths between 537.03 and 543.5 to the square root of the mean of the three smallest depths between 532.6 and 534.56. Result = -16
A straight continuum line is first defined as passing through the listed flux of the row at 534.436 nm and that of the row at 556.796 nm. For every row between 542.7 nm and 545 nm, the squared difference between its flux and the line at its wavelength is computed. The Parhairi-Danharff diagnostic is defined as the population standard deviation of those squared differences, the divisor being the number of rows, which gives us 1.0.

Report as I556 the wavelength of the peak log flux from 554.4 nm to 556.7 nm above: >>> 555.771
